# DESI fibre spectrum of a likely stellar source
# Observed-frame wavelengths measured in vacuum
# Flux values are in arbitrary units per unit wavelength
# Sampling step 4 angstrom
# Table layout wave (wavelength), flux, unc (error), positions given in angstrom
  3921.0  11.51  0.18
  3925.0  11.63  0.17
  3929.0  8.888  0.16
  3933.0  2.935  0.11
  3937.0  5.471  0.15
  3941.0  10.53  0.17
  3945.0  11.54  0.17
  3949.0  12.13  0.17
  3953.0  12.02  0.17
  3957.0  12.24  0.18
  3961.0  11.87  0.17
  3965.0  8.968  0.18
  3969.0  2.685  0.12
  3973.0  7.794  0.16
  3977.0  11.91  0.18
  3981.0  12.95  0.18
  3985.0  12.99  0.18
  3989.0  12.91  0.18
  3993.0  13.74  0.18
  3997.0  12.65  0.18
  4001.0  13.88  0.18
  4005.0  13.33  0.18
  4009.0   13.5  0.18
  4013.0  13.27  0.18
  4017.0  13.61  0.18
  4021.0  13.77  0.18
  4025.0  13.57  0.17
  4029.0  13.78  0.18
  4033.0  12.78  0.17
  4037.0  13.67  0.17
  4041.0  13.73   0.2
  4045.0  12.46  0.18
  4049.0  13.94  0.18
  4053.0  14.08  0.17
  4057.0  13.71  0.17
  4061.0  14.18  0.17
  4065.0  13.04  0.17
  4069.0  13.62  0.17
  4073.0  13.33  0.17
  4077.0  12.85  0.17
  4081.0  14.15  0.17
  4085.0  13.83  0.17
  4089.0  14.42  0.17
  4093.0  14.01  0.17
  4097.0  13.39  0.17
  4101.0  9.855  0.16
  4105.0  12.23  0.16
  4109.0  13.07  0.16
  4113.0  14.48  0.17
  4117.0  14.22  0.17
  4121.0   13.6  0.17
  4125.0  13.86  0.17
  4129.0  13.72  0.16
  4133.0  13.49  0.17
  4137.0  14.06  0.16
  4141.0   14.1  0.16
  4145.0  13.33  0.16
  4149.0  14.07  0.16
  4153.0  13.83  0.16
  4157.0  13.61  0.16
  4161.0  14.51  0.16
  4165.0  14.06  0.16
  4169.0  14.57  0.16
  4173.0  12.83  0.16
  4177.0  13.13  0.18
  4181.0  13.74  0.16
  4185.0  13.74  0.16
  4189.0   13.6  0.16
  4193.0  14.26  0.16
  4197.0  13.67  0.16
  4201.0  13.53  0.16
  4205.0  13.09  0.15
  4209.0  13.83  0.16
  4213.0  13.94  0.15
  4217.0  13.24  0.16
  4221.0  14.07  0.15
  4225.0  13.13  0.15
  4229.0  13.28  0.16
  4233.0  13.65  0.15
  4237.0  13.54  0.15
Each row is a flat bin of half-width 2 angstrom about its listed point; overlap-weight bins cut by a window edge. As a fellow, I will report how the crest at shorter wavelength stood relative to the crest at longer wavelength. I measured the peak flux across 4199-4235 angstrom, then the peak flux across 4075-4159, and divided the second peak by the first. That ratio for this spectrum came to 1.03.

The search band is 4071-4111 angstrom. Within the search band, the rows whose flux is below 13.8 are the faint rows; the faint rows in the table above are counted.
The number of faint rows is 6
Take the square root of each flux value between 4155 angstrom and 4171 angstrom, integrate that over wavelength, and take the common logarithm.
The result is 1.780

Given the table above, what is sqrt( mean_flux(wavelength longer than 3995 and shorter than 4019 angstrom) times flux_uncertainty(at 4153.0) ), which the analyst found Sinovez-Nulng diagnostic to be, 1.46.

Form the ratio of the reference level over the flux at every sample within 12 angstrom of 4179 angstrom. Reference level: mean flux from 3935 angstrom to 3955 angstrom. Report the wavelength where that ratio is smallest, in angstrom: 4169.0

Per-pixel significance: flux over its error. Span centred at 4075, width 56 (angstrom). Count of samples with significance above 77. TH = 11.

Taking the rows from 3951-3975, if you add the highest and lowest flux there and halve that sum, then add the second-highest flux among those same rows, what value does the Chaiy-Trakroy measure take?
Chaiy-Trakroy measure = 19.5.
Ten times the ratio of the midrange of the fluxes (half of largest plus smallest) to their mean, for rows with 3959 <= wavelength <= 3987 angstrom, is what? 7.9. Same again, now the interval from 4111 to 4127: 10.0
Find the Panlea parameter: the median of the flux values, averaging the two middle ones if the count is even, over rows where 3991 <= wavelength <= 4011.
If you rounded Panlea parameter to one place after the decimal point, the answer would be 13.5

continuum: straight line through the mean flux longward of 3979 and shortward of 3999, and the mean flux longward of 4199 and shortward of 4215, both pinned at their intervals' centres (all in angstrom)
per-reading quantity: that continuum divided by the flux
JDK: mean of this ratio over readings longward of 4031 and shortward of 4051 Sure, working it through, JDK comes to 0.992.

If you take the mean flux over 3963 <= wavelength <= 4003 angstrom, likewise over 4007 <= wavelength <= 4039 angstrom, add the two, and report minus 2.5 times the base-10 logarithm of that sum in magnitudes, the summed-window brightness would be -3.47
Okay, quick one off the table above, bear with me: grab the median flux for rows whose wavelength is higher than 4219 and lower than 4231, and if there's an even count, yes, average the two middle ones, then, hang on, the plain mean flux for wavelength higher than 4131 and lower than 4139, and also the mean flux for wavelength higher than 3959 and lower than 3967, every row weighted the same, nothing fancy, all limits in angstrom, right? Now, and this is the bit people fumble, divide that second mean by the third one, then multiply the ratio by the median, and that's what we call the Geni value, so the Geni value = 17.6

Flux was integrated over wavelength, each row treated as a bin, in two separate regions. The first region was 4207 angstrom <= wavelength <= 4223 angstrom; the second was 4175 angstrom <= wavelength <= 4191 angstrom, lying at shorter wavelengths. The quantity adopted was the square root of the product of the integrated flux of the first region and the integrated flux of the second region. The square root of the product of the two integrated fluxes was 219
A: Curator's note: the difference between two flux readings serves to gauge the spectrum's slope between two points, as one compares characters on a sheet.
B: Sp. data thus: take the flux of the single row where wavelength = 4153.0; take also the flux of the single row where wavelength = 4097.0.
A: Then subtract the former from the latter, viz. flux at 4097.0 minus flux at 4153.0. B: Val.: -0.4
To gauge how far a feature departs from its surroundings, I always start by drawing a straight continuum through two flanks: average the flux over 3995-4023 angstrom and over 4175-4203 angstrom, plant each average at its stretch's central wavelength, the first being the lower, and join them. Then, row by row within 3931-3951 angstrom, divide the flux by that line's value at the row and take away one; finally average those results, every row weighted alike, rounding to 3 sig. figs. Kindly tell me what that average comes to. -0.361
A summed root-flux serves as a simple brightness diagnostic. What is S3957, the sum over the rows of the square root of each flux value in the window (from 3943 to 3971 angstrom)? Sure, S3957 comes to 21.9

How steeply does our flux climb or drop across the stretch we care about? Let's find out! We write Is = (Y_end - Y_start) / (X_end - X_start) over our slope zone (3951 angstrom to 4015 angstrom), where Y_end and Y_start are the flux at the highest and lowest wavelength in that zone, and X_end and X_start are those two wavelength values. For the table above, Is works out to 0.021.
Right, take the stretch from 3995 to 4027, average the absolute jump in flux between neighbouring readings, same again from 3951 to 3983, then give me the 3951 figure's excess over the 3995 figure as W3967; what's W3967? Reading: 2.5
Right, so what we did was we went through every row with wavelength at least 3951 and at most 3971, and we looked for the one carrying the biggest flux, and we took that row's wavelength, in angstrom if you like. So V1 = 3957.0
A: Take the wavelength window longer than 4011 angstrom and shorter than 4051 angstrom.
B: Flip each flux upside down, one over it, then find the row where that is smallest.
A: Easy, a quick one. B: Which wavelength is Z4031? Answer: 4049.0 angstrom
